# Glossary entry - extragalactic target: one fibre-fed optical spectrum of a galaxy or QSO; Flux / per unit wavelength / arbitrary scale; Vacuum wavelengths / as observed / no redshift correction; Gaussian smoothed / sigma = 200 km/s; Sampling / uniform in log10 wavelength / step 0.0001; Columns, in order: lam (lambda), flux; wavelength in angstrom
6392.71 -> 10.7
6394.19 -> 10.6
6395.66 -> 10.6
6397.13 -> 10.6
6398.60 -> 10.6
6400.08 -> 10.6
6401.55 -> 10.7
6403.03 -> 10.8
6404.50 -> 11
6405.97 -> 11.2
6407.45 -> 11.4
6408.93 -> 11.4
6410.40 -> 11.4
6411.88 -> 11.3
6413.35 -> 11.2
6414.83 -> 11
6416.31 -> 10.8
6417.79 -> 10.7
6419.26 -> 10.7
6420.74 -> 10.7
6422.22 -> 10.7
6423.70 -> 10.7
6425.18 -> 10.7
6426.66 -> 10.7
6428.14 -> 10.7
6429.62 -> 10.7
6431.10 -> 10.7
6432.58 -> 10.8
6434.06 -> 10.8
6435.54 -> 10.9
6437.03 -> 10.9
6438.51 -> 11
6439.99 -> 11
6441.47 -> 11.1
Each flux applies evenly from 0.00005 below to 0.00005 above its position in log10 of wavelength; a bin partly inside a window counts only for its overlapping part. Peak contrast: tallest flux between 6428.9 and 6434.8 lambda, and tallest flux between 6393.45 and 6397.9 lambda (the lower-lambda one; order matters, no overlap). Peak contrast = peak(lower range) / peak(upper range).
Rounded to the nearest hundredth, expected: 0.98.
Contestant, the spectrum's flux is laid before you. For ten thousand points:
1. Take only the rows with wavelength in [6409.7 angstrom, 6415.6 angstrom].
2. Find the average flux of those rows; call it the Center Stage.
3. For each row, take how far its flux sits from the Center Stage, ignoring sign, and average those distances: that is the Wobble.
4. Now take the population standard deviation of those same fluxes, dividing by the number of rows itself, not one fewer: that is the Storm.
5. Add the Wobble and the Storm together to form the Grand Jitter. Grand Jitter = 0.27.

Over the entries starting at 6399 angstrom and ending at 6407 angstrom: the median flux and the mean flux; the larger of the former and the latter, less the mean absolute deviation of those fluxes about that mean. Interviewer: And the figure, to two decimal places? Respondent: 10.67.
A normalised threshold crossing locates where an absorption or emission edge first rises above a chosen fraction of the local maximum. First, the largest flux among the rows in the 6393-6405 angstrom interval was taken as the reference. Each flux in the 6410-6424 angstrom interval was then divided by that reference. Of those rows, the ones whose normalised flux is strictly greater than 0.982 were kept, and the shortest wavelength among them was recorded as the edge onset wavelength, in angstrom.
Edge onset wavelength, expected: 6410.40 angstrom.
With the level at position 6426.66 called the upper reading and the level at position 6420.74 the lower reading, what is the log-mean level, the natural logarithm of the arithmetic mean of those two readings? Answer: 2.37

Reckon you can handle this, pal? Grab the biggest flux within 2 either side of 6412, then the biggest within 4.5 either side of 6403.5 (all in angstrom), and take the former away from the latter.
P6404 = 0.0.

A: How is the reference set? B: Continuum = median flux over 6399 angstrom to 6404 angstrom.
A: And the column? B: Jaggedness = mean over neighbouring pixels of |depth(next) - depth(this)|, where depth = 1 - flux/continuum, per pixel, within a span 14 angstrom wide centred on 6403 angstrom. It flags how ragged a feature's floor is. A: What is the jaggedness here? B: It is 0.009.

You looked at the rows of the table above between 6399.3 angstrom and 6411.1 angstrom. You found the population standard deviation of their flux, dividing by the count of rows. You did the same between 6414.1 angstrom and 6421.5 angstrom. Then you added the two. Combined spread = 0.43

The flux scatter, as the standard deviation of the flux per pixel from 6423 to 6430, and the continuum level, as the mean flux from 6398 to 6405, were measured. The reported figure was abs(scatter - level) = 10.7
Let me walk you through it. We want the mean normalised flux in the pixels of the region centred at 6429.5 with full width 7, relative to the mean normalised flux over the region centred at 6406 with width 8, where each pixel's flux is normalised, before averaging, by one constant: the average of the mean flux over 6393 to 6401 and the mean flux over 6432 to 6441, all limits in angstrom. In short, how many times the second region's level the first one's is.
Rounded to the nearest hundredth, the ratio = 0.96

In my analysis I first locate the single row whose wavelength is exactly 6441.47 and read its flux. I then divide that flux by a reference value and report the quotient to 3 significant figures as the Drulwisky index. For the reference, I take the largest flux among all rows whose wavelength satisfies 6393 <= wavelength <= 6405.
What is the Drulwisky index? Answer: 1.01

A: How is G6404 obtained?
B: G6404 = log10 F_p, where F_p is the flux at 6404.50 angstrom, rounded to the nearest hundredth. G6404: 1.04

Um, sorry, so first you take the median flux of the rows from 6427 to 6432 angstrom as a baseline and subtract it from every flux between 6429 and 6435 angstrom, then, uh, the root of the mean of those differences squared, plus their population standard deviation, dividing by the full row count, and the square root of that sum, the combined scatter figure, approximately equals 0.3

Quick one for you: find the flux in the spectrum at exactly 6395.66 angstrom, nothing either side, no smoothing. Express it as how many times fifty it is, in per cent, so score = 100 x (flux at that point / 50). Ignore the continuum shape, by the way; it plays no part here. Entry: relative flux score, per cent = 21.2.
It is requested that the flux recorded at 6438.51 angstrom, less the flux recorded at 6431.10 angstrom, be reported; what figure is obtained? 0.3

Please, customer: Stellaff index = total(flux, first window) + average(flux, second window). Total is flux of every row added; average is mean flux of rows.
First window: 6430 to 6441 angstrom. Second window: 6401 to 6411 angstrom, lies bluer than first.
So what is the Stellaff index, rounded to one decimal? 87.2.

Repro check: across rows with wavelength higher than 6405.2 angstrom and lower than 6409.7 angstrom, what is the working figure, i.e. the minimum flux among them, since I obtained 11.2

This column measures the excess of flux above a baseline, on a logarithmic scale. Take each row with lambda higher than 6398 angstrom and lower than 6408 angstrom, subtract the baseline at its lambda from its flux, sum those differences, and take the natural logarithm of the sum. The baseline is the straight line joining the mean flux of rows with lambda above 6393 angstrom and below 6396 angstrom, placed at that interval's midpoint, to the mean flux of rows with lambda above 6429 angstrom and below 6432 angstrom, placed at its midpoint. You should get 0.7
